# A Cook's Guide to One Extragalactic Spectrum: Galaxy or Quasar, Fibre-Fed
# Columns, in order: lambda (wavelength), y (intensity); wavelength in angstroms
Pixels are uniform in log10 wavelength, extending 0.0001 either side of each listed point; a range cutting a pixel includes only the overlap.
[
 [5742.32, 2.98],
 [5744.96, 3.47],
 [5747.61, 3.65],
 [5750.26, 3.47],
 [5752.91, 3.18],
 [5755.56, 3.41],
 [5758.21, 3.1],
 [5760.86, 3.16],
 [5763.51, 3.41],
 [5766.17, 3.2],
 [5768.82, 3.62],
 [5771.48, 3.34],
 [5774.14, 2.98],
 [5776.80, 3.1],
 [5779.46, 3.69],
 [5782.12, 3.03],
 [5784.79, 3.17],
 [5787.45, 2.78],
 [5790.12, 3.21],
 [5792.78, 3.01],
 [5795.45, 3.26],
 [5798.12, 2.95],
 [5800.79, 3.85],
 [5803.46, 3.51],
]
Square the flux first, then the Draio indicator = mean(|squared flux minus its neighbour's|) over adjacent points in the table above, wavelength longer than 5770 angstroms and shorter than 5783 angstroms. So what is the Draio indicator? 2.86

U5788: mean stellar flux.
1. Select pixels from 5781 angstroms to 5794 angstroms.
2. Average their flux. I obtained 3.04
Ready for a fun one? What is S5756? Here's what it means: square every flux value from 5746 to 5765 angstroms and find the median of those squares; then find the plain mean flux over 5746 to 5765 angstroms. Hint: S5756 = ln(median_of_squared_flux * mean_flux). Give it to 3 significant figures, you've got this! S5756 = 3.66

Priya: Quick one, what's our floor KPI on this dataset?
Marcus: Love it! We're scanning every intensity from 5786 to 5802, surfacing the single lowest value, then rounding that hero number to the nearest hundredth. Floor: 2.78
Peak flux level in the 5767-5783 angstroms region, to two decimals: 3.69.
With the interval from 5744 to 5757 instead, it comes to 3.65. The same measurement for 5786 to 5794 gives 3.21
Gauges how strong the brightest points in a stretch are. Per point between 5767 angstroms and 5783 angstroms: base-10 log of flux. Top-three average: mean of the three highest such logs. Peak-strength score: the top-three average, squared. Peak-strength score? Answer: 0.302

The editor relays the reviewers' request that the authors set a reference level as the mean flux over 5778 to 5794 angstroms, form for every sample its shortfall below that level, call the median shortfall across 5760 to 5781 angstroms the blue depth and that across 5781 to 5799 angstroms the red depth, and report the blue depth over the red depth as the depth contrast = -1.0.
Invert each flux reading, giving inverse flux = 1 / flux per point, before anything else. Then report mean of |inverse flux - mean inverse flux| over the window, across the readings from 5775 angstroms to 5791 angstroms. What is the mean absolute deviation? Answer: 0.0191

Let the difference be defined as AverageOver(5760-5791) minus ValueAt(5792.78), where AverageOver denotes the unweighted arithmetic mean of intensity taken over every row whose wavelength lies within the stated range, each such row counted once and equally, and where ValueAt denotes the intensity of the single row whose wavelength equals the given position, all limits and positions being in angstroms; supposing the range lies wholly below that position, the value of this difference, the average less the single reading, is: 0.21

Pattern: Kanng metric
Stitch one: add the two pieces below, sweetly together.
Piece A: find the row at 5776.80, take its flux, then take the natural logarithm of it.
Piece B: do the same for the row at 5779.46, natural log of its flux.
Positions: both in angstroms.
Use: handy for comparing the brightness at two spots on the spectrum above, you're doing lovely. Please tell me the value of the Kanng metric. 2.4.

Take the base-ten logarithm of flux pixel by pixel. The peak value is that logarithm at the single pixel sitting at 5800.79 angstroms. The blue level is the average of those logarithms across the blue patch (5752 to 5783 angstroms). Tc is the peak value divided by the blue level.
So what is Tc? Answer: 1.14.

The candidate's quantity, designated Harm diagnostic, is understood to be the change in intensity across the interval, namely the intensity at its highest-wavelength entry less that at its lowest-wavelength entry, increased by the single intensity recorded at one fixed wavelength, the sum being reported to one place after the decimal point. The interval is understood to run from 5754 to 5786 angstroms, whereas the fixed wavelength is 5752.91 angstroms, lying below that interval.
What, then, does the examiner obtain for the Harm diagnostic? 2.9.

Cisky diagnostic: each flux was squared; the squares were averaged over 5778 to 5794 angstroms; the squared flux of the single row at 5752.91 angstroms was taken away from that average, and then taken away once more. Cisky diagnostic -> -10.2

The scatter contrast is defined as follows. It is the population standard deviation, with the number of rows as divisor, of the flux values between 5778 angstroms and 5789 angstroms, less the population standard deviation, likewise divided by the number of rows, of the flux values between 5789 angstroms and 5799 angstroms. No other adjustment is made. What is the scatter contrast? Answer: 0.20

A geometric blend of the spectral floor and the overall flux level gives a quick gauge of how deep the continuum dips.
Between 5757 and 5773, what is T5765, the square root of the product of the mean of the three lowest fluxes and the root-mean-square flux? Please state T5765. 3.23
